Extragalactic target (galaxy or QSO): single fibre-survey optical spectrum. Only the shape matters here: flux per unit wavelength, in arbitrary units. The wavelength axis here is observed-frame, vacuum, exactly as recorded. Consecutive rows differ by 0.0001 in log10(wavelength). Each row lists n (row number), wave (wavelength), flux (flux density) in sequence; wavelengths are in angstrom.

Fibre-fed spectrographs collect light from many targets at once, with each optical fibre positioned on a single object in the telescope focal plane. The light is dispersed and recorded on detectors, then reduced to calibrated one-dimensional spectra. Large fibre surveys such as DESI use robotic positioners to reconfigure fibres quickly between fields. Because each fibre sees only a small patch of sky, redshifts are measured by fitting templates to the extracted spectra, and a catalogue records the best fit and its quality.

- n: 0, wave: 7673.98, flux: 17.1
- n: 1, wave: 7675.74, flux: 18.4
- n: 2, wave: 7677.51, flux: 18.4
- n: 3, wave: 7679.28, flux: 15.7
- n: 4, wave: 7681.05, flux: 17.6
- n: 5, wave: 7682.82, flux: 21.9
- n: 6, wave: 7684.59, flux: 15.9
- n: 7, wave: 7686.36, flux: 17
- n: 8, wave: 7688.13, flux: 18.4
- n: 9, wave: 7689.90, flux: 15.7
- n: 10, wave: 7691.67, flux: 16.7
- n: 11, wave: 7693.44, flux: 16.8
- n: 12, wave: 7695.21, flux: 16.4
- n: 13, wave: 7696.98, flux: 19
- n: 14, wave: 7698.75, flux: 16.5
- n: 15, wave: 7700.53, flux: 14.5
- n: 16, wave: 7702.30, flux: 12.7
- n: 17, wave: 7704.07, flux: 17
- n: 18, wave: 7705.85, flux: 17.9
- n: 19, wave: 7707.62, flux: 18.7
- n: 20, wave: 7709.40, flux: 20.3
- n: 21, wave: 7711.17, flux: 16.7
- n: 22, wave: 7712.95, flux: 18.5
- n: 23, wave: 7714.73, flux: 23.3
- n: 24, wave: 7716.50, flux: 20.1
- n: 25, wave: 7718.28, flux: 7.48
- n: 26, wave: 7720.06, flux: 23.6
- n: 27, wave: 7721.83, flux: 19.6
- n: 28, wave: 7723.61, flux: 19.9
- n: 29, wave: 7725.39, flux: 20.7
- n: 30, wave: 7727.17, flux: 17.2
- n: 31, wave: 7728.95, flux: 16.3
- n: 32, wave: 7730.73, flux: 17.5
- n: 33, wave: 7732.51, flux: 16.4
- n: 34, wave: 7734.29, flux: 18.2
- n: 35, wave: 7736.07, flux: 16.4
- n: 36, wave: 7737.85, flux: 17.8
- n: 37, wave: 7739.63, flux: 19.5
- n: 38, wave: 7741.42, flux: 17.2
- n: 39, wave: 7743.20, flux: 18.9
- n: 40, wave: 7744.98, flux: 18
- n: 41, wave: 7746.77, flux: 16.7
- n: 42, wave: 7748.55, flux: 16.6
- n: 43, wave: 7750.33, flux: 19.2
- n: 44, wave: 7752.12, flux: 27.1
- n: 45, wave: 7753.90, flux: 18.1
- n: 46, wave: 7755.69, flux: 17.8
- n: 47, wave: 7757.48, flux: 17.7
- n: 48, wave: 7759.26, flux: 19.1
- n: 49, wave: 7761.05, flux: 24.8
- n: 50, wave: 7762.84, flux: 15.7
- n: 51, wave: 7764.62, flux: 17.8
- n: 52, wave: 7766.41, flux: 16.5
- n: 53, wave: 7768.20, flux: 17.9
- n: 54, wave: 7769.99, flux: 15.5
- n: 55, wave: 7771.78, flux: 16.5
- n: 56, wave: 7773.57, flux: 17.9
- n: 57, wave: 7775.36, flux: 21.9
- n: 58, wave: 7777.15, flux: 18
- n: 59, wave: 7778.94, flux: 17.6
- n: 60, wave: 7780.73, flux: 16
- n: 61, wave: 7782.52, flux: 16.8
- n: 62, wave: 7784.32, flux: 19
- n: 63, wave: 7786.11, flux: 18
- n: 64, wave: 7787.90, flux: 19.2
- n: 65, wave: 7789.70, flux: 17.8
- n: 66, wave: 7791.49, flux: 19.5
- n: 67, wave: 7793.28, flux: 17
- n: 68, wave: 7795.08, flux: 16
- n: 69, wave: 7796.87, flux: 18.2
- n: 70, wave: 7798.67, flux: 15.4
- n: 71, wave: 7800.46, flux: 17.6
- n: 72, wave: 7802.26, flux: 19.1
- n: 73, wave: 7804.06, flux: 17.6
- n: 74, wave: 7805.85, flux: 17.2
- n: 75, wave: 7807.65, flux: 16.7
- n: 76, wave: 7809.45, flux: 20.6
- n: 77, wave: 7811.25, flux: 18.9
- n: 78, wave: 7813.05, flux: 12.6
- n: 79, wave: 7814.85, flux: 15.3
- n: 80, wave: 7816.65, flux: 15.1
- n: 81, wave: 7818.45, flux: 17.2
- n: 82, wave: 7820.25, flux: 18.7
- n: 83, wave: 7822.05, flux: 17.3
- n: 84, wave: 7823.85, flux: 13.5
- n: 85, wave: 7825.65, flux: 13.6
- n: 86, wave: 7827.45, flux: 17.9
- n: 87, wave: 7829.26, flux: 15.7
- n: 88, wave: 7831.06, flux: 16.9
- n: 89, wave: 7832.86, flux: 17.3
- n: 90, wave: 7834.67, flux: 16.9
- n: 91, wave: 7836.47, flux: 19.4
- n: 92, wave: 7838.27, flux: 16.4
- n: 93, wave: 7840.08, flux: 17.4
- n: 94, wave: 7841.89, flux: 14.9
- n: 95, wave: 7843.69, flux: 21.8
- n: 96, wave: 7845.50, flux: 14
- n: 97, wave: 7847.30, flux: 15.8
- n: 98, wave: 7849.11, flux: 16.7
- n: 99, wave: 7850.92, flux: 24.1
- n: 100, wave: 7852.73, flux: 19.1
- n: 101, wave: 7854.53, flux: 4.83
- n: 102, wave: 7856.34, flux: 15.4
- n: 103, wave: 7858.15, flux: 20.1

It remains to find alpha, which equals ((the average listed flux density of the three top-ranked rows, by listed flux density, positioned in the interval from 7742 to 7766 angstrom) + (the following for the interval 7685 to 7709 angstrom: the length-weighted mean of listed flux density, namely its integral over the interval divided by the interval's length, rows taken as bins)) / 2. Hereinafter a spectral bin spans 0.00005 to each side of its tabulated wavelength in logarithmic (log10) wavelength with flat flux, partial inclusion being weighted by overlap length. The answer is 20.2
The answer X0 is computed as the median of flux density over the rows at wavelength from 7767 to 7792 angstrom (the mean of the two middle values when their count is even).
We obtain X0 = 17.9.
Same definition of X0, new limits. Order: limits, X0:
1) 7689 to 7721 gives 16.9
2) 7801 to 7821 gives 17.2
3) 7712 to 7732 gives 19.6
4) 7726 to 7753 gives 17.5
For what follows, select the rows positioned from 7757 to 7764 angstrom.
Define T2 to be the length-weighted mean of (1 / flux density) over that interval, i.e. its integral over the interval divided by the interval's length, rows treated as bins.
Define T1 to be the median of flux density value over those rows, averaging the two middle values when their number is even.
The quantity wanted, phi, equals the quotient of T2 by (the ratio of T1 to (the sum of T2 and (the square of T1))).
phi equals 0.98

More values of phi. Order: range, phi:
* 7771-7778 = 0.98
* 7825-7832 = 1.02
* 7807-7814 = 1.07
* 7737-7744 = 1.00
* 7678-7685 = 0.95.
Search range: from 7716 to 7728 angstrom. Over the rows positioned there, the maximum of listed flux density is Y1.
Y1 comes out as 23.6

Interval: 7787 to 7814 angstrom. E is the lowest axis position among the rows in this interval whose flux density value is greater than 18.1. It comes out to 7787.90 angstrom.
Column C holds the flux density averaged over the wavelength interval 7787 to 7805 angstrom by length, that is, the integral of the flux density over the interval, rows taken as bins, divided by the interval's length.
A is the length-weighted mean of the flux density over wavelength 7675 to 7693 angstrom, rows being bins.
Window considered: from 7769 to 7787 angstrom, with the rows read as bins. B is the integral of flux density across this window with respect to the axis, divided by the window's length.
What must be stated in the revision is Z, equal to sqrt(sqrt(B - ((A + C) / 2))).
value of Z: 0.53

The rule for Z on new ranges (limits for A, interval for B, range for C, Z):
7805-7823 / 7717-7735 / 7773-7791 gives 0.61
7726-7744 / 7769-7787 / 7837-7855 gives 0.84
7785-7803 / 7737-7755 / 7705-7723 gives 0.91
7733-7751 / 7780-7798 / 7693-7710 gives 0.78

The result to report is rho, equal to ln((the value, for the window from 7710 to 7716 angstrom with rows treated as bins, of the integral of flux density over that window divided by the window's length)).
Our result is 2.98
